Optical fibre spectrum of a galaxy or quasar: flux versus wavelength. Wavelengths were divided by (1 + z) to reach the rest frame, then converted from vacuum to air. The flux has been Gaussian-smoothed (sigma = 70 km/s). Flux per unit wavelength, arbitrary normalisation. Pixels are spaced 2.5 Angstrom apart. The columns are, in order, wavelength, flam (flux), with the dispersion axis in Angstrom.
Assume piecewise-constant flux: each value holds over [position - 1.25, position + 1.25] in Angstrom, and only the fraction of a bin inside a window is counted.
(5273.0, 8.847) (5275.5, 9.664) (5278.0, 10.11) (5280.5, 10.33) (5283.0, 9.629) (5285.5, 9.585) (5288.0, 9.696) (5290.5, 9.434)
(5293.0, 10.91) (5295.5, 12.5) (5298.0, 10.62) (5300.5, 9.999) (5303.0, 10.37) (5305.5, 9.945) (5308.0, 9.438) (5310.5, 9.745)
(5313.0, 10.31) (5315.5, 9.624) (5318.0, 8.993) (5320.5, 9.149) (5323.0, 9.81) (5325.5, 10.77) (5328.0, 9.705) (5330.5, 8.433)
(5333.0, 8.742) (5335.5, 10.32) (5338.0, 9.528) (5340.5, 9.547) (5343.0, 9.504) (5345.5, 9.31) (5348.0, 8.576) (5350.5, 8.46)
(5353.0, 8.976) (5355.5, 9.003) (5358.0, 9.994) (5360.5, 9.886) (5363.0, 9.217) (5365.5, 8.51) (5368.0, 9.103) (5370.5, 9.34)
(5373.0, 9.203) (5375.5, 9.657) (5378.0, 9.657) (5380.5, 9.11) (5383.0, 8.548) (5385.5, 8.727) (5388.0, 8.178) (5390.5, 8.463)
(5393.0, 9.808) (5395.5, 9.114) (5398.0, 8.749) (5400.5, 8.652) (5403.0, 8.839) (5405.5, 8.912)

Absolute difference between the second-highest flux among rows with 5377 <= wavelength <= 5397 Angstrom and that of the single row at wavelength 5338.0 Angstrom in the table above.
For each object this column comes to 0.13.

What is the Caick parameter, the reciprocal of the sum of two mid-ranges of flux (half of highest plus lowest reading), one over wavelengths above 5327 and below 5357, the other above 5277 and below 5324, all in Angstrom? 0.0497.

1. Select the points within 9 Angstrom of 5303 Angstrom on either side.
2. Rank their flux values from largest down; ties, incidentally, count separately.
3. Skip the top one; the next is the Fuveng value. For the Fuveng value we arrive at 10.62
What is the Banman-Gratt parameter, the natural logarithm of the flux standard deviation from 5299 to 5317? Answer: -1.1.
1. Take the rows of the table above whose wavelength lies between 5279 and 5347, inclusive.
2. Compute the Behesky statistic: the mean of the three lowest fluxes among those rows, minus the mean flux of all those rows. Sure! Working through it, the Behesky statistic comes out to -1.1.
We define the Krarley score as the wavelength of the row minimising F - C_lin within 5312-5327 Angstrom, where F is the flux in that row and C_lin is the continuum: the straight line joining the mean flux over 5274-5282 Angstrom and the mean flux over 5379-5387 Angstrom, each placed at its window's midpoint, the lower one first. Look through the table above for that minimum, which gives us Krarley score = 5318.0 Angstrom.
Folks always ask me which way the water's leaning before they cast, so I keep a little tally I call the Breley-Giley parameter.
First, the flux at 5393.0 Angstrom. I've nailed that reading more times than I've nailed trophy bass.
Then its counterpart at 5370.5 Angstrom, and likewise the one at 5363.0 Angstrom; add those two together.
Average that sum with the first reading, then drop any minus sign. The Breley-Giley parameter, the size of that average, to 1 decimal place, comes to 14.2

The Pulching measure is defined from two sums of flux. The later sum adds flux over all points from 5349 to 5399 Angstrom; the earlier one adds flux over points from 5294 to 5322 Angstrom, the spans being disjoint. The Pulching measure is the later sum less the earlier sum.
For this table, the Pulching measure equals 71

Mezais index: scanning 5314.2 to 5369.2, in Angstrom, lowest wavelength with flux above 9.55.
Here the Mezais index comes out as 5315.5 Angstrom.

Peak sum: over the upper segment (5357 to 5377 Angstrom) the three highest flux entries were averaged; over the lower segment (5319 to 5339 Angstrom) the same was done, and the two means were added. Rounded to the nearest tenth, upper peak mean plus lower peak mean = 20.1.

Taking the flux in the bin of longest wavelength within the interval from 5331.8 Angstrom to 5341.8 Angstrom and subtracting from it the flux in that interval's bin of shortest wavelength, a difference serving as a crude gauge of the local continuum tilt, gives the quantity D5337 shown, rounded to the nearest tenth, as 0.8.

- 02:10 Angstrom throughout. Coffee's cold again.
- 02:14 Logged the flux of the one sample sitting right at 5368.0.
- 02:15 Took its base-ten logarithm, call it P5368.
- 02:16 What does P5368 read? 0.959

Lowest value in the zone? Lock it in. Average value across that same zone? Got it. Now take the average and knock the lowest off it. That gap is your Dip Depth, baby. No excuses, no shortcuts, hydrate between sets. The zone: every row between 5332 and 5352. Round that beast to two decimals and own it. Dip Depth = 0.79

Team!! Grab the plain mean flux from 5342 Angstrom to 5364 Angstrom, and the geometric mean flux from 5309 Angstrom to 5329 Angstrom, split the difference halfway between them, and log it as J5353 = 9.48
